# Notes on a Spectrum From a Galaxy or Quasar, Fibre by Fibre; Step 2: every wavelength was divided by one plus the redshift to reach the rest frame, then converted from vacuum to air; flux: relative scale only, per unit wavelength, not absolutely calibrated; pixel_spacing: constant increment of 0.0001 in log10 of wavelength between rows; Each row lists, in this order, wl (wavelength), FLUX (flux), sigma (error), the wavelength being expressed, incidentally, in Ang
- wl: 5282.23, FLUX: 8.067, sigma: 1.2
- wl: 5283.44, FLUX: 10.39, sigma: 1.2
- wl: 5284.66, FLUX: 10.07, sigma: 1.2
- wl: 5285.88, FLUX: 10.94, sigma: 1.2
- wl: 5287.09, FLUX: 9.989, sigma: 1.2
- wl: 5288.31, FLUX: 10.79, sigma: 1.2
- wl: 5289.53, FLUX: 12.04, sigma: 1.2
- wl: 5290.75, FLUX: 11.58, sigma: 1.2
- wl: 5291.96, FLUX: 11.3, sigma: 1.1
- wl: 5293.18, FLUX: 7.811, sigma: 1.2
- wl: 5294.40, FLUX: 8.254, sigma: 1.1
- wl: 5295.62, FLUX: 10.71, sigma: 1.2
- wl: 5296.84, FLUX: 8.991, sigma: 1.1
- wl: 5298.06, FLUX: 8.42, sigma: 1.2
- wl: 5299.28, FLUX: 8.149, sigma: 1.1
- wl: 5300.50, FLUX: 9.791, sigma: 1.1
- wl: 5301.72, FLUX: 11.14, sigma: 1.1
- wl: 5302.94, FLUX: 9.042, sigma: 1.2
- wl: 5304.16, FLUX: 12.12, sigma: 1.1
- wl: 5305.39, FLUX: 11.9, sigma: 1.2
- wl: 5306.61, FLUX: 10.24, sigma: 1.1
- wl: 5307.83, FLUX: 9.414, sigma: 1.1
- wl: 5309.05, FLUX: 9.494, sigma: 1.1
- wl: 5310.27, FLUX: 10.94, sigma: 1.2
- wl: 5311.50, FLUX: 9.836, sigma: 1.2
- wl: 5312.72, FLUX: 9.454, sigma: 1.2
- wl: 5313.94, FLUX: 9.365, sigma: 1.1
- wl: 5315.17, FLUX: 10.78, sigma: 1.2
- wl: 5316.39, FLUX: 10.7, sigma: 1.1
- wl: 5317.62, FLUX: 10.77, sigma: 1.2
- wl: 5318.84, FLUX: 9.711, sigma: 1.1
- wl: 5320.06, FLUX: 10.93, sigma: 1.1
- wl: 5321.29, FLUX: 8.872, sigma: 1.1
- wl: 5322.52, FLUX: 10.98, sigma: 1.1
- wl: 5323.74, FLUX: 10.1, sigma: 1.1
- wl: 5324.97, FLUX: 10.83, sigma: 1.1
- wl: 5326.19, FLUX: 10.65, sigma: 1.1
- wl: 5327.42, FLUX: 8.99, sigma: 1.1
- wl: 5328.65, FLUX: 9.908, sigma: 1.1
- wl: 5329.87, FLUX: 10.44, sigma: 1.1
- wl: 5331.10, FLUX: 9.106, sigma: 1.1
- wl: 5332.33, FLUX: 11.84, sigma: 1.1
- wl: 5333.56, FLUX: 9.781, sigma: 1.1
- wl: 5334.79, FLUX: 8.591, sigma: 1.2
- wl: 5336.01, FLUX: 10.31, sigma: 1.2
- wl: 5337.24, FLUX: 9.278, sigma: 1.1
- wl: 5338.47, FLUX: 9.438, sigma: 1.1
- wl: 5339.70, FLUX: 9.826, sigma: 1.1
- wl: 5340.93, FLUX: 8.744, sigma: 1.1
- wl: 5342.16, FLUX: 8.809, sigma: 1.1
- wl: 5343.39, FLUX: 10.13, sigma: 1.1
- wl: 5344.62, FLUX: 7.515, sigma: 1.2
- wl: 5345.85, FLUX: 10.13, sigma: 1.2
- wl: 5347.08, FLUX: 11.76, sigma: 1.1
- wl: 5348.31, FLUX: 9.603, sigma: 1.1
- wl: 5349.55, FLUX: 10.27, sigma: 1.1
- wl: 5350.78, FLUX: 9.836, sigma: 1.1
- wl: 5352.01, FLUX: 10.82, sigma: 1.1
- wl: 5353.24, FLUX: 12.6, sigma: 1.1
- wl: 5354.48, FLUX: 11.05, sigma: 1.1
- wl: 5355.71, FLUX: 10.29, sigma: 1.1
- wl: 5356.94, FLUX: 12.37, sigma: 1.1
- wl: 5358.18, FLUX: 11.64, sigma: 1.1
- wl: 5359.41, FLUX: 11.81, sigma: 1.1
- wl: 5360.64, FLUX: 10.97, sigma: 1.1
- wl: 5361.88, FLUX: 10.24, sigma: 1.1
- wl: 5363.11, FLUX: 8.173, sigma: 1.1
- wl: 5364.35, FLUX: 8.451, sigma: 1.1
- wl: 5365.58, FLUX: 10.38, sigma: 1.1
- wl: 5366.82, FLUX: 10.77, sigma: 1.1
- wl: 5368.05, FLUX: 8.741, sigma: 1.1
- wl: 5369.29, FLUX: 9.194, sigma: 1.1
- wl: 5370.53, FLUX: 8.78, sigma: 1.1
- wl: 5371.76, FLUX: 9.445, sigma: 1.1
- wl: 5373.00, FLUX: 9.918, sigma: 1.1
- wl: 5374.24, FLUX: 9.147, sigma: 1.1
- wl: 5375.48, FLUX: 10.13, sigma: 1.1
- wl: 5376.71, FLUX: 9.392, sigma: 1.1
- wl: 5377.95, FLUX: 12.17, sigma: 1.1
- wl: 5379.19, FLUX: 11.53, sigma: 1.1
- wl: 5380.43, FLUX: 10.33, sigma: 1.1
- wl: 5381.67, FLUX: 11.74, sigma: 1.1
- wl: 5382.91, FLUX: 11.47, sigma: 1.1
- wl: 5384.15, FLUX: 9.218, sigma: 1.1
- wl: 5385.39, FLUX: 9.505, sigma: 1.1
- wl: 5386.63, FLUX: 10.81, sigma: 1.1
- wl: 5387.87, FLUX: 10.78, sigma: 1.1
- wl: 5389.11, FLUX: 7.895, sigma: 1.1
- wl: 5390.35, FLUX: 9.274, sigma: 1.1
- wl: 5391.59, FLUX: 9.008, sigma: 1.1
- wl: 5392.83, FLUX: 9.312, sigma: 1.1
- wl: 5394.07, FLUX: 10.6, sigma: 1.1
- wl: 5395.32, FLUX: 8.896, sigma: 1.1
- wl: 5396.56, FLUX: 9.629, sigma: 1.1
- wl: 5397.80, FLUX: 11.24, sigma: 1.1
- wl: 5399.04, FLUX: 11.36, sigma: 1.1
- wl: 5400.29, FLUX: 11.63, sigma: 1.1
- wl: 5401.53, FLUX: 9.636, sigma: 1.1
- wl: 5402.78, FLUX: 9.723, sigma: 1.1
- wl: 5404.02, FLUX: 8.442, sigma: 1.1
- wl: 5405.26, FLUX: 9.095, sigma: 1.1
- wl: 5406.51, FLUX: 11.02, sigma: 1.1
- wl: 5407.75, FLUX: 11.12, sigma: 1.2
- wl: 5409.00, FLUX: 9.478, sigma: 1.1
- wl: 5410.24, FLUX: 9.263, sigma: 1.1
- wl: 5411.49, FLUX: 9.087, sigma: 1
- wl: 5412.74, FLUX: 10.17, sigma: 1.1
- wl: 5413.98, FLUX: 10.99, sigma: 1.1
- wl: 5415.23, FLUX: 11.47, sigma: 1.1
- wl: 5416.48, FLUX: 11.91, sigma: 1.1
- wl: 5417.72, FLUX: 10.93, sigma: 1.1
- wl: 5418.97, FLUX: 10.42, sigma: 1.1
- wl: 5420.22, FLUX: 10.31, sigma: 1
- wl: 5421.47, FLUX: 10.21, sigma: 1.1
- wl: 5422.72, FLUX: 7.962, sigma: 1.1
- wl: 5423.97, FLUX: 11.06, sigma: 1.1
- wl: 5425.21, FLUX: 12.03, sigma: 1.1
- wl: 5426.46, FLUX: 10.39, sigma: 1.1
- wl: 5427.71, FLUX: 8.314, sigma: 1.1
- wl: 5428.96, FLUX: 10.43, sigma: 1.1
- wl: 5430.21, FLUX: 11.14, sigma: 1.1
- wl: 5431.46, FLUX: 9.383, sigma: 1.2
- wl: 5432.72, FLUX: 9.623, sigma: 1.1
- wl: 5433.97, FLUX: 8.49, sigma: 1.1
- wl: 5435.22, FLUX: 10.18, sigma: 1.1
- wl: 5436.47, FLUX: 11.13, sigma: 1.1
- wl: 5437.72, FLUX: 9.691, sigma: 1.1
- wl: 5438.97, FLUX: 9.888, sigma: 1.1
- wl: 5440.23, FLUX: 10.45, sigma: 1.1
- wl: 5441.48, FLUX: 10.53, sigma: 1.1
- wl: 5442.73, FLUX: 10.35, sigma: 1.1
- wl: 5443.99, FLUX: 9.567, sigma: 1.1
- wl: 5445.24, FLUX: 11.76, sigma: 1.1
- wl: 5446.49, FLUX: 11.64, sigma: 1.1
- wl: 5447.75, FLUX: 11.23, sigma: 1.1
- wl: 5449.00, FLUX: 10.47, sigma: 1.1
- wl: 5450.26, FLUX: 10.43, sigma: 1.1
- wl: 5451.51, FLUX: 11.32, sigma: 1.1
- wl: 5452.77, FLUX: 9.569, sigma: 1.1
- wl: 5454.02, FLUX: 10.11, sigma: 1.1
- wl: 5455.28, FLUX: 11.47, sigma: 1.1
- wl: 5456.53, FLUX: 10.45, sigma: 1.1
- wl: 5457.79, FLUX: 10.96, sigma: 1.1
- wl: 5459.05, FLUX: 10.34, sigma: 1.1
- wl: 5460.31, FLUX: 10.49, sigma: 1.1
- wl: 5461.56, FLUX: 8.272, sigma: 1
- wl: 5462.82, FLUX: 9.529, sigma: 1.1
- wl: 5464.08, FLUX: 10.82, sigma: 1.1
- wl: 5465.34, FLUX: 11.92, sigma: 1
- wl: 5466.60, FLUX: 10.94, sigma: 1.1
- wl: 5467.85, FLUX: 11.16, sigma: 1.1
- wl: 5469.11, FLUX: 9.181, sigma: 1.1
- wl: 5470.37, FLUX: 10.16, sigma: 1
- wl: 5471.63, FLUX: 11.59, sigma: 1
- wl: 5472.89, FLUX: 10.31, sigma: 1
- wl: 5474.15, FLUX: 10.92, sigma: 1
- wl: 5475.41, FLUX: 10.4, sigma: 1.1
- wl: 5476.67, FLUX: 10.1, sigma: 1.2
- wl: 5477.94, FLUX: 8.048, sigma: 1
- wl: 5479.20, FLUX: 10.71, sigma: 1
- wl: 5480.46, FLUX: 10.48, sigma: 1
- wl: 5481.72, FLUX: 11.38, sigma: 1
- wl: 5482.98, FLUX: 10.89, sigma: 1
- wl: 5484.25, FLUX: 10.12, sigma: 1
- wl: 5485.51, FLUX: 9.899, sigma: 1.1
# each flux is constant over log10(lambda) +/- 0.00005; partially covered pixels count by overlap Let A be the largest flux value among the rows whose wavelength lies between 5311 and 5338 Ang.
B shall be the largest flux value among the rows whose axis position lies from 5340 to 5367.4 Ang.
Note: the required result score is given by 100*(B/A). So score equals 106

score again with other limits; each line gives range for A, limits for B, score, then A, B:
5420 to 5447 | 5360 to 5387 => 101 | 12.03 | 12.17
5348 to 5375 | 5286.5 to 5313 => 96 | 12.6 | 12.12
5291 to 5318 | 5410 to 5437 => 99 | 12.12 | 12.03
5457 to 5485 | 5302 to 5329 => 102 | 11.92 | 12.12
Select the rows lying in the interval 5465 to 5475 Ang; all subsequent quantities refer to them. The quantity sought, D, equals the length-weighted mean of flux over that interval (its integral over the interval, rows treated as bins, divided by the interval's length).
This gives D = 10.7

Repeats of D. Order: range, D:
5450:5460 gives 10.6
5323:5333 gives 10.2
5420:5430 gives 10.1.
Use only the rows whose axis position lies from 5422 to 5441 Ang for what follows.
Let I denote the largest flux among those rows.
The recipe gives 12.03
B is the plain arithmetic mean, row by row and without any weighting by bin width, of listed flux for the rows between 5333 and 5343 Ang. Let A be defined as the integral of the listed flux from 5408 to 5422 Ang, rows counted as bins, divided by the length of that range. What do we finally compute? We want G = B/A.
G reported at 0.90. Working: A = 10.4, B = 9.35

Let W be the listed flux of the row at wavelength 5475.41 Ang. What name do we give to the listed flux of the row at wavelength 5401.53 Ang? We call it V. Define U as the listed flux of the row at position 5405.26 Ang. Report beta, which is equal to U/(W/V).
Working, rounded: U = 9.095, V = 9.636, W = 10.4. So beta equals 8.4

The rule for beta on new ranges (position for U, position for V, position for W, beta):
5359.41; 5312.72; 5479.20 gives 10.4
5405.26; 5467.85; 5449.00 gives 9.7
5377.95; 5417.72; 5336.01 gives 12.9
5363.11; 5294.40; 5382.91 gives 5.9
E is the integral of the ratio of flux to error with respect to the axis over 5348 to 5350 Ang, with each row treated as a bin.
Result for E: 18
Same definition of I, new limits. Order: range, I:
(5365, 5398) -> 12.17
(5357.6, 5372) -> 11.81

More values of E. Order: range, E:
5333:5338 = 41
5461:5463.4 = 20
